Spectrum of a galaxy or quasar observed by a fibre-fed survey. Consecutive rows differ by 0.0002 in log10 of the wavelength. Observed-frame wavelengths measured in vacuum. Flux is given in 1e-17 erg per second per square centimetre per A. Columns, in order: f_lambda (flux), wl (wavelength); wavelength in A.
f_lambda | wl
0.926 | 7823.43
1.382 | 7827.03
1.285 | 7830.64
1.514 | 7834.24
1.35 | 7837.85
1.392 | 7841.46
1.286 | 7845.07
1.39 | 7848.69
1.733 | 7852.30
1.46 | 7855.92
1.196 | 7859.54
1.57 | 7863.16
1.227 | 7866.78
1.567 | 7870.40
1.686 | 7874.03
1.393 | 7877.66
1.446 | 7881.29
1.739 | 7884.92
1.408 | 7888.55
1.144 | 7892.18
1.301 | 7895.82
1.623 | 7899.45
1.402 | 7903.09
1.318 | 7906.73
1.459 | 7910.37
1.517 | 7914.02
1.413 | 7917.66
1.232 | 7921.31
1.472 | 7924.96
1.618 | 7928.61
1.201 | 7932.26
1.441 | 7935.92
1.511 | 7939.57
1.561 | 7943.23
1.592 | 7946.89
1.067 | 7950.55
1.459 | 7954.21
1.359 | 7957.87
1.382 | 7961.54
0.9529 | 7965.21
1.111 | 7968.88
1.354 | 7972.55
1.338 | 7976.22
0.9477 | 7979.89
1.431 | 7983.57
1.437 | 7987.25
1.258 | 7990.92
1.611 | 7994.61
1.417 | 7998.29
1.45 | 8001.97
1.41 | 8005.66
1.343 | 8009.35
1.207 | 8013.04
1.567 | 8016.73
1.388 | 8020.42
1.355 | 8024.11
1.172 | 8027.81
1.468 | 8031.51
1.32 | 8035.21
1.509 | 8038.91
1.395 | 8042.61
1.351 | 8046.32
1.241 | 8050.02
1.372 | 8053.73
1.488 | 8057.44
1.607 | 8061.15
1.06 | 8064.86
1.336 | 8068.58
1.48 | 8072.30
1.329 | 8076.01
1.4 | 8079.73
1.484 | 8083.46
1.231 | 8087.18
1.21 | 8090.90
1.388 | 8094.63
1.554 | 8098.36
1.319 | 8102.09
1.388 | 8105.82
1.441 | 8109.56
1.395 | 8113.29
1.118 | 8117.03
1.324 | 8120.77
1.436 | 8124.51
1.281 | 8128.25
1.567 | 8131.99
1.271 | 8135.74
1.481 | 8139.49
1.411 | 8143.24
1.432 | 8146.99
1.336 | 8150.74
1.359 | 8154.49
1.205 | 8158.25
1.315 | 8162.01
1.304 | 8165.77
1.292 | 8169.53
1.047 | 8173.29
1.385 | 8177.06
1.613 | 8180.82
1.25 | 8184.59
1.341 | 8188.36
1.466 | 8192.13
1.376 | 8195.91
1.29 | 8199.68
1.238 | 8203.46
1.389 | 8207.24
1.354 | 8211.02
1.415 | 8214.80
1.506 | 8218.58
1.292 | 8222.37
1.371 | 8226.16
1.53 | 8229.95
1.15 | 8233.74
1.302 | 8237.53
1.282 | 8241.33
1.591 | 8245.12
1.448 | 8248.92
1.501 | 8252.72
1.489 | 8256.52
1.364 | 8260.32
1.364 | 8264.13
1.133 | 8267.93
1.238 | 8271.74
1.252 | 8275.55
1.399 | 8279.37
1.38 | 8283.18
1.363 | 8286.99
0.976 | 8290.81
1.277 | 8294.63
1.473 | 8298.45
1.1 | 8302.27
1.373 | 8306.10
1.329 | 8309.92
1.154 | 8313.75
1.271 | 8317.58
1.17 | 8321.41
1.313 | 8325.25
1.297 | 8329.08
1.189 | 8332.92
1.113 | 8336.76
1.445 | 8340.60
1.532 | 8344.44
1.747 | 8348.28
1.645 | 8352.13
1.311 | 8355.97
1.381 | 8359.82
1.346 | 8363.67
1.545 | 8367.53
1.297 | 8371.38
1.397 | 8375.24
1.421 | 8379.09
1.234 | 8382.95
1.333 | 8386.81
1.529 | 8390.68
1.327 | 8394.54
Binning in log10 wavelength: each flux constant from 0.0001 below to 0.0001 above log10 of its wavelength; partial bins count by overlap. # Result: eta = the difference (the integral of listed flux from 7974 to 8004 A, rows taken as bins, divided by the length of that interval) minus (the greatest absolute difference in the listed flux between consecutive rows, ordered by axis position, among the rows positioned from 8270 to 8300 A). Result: 0.97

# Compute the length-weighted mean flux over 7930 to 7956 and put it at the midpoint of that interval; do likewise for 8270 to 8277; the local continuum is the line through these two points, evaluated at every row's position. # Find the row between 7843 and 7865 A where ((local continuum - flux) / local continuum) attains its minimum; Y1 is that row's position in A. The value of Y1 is 7852.30 A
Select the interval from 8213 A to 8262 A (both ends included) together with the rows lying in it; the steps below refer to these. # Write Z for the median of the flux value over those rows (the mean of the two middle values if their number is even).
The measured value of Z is 1.415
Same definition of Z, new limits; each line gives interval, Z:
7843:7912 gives 1.408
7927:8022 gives 1.399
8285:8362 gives 1.312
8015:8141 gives 1.388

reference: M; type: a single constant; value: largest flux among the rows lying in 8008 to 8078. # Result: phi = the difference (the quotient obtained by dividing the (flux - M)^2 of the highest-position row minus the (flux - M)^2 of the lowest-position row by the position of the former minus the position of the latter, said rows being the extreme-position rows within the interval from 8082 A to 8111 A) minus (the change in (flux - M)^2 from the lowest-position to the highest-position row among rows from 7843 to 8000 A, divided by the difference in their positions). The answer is 0.001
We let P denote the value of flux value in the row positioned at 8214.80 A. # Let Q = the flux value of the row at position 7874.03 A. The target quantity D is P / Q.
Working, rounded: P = 1.415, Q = 1.686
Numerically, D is 0.84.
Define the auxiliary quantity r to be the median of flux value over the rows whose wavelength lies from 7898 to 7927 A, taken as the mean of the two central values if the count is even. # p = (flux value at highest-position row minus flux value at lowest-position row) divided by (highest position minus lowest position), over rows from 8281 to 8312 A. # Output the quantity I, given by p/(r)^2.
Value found -0.001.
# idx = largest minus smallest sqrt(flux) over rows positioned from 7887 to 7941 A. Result 0.20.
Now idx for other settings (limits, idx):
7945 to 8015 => 0.30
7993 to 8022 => 0.17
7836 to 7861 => 0.22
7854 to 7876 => 0.20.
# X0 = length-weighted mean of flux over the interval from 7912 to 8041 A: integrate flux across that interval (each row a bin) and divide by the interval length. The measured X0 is 1.37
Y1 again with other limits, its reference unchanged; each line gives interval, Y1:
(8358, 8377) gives 8367.53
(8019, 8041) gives 8038.91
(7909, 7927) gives 7914.02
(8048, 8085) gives 8061.15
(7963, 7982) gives 7972.55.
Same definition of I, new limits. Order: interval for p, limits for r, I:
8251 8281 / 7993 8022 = -0.002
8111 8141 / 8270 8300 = 0.002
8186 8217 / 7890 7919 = 0.001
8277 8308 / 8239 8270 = 0.000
